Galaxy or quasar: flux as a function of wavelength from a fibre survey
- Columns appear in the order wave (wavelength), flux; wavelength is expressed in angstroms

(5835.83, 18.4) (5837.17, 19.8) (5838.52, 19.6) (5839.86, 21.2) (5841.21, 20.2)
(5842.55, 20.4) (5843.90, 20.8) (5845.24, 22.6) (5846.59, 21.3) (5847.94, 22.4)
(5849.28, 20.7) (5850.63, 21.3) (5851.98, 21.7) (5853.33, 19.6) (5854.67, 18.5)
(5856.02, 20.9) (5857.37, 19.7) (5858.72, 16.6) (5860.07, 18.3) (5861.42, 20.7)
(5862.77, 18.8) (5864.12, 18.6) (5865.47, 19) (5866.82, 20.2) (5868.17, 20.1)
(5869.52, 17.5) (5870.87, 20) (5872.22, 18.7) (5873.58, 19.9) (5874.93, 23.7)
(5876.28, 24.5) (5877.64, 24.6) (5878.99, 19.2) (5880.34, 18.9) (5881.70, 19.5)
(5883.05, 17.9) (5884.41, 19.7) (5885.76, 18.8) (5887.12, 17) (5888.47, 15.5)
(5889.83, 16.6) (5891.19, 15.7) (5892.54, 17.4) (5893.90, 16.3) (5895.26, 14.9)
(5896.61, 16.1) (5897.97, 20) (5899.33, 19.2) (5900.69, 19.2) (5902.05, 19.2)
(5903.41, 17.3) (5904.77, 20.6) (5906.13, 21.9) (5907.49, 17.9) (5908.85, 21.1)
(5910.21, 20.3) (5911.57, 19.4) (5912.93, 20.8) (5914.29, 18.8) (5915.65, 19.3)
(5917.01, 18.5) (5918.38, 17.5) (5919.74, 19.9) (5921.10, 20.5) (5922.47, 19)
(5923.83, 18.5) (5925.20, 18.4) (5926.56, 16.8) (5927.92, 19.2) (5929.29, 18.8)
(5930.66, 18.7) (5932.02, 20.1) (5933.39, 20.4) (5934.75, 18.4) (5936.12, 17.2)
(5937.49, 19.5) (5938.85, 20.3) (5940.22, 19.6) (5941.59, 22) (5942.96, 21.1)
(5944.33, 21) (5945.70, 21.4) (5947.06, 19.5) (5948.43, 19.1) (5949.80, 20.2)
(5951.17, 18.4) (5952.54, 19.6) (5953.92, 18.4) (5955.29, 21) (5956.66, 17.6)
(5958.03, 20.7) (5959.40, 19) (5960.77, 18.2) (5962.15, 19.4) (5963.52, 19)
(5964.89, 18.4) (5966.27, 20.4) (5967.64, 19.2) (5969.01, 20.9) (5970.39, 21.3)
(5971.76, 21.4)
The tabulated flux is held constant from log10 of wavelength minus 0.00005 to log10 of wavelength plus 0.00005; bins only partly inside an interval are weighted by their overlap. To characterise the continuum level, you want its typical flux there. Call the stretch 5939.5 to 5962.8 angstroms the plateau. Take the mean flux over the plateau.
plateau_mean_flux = 19.8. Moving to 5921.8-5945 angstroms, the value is 19.4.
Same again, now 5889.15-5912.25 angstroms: 18.4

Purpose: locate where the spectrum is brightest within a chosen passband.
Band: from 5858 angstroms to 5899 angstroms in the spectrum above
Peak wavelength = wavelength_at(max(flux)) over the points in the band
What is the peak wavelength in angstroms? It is 5877.64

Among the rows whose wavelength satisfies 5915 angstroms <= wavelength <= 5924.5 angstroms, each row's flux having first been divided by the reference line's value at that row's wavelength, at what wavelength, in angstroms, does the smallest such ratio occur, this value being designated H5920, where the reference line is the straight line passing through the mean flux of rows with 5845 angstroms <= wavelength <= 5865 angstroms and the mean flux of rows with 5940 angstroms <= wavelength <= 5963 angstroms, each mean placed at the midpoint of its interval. 5918.38 angstroms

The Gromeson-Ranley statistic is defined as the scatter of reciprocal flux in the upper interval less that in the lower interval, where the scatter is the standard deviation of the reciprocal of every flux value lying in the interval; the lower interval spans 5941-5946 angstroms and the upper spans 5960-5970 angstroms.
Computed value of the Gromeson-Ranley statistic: 0.0016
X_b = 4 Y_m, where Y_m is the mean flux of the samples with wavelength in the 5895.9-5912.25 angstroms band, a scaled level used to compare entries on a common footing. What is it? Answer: 77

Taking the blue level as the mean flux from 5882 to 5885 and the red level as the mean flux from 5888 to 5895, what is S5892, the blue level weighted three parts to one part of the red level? 18.2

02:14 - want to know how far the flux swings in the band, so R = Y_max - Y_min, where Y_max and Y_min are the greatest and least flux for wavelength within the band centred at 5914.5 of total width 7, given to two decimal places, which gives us 2.30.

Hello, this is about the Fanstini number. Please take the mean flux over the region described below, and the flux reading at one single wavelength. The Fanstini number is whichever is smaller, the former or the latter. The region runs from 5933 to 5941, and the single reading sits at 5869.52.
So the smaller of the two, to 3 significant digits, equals 17.5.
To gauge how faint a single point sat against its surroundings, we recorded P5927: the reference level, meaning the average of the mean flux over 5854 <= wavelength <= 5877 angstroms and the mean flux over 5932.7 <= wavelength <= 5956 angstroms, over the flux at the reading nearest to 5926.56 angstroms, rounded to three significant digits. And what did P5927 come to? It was 1.18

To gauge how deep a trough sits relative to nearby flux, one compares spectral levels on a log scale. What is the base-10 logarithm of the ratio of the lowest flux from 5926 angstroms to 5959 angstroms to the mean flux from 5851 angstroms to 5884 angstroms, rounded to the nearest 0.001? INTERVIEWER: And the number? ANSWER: -0.073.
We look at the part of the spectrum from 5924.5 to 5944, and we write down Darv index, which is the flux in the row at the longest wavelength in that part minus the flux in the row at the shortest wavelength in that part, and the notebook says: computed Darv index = 2.7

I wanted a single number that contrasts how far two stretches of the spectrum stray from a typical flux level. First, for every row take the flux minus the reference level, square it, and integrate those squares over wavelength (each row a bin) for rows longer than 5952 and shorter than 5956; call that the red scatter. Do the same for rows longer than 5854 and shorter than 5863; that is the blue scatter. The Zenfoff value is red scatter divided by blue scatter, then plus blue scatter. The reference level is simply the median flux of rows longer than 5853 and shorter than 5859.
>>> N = 21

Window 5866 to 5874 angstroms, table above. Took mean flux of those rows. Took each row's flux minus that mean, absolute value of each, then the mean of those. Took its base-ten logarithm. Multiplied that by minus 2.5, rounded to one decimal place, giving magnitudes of 0.2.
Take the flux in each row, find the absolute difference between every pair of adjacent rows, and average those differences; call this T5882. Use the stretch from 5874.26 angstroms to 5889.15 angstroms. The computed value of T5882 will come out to 1.480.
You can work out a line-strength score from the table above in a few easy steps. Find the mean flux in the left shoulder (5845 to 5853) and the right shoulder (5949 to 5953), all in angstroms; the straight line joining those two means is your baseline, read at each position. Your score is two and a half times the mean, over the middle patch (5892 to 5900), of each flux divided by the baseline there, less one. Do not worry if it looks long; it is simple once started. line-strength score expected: -0.4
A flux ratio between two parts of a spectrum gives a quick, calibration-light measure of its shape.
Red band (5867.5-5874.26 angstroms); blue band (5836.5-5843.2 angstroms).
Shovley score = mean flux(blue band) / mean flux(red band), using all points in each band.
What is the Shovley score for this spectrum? 1.05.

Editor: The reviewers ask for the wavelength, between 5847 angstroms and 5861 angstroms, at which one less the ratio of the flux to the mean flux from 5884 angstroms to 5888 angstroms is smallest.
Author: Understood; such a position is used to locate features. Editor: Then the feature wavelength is 5847.94 angstroms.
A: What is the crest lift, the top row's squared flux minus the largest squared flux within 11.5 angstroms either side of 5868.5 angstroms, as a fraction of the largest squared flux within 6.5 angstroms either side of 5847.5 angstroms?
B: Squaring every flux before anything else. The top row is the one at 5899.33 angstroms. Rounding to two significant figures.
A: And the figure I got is -0.46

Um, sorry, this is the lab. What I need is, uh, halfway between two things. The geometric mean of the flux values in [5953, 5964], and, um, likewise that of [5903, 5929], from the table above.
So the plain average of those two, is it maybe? 19.2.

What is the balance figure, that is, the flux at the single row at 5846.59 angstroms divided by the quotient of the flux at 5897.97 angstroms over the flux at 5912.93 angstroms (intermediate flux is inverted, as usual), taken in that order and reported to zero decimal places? 22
